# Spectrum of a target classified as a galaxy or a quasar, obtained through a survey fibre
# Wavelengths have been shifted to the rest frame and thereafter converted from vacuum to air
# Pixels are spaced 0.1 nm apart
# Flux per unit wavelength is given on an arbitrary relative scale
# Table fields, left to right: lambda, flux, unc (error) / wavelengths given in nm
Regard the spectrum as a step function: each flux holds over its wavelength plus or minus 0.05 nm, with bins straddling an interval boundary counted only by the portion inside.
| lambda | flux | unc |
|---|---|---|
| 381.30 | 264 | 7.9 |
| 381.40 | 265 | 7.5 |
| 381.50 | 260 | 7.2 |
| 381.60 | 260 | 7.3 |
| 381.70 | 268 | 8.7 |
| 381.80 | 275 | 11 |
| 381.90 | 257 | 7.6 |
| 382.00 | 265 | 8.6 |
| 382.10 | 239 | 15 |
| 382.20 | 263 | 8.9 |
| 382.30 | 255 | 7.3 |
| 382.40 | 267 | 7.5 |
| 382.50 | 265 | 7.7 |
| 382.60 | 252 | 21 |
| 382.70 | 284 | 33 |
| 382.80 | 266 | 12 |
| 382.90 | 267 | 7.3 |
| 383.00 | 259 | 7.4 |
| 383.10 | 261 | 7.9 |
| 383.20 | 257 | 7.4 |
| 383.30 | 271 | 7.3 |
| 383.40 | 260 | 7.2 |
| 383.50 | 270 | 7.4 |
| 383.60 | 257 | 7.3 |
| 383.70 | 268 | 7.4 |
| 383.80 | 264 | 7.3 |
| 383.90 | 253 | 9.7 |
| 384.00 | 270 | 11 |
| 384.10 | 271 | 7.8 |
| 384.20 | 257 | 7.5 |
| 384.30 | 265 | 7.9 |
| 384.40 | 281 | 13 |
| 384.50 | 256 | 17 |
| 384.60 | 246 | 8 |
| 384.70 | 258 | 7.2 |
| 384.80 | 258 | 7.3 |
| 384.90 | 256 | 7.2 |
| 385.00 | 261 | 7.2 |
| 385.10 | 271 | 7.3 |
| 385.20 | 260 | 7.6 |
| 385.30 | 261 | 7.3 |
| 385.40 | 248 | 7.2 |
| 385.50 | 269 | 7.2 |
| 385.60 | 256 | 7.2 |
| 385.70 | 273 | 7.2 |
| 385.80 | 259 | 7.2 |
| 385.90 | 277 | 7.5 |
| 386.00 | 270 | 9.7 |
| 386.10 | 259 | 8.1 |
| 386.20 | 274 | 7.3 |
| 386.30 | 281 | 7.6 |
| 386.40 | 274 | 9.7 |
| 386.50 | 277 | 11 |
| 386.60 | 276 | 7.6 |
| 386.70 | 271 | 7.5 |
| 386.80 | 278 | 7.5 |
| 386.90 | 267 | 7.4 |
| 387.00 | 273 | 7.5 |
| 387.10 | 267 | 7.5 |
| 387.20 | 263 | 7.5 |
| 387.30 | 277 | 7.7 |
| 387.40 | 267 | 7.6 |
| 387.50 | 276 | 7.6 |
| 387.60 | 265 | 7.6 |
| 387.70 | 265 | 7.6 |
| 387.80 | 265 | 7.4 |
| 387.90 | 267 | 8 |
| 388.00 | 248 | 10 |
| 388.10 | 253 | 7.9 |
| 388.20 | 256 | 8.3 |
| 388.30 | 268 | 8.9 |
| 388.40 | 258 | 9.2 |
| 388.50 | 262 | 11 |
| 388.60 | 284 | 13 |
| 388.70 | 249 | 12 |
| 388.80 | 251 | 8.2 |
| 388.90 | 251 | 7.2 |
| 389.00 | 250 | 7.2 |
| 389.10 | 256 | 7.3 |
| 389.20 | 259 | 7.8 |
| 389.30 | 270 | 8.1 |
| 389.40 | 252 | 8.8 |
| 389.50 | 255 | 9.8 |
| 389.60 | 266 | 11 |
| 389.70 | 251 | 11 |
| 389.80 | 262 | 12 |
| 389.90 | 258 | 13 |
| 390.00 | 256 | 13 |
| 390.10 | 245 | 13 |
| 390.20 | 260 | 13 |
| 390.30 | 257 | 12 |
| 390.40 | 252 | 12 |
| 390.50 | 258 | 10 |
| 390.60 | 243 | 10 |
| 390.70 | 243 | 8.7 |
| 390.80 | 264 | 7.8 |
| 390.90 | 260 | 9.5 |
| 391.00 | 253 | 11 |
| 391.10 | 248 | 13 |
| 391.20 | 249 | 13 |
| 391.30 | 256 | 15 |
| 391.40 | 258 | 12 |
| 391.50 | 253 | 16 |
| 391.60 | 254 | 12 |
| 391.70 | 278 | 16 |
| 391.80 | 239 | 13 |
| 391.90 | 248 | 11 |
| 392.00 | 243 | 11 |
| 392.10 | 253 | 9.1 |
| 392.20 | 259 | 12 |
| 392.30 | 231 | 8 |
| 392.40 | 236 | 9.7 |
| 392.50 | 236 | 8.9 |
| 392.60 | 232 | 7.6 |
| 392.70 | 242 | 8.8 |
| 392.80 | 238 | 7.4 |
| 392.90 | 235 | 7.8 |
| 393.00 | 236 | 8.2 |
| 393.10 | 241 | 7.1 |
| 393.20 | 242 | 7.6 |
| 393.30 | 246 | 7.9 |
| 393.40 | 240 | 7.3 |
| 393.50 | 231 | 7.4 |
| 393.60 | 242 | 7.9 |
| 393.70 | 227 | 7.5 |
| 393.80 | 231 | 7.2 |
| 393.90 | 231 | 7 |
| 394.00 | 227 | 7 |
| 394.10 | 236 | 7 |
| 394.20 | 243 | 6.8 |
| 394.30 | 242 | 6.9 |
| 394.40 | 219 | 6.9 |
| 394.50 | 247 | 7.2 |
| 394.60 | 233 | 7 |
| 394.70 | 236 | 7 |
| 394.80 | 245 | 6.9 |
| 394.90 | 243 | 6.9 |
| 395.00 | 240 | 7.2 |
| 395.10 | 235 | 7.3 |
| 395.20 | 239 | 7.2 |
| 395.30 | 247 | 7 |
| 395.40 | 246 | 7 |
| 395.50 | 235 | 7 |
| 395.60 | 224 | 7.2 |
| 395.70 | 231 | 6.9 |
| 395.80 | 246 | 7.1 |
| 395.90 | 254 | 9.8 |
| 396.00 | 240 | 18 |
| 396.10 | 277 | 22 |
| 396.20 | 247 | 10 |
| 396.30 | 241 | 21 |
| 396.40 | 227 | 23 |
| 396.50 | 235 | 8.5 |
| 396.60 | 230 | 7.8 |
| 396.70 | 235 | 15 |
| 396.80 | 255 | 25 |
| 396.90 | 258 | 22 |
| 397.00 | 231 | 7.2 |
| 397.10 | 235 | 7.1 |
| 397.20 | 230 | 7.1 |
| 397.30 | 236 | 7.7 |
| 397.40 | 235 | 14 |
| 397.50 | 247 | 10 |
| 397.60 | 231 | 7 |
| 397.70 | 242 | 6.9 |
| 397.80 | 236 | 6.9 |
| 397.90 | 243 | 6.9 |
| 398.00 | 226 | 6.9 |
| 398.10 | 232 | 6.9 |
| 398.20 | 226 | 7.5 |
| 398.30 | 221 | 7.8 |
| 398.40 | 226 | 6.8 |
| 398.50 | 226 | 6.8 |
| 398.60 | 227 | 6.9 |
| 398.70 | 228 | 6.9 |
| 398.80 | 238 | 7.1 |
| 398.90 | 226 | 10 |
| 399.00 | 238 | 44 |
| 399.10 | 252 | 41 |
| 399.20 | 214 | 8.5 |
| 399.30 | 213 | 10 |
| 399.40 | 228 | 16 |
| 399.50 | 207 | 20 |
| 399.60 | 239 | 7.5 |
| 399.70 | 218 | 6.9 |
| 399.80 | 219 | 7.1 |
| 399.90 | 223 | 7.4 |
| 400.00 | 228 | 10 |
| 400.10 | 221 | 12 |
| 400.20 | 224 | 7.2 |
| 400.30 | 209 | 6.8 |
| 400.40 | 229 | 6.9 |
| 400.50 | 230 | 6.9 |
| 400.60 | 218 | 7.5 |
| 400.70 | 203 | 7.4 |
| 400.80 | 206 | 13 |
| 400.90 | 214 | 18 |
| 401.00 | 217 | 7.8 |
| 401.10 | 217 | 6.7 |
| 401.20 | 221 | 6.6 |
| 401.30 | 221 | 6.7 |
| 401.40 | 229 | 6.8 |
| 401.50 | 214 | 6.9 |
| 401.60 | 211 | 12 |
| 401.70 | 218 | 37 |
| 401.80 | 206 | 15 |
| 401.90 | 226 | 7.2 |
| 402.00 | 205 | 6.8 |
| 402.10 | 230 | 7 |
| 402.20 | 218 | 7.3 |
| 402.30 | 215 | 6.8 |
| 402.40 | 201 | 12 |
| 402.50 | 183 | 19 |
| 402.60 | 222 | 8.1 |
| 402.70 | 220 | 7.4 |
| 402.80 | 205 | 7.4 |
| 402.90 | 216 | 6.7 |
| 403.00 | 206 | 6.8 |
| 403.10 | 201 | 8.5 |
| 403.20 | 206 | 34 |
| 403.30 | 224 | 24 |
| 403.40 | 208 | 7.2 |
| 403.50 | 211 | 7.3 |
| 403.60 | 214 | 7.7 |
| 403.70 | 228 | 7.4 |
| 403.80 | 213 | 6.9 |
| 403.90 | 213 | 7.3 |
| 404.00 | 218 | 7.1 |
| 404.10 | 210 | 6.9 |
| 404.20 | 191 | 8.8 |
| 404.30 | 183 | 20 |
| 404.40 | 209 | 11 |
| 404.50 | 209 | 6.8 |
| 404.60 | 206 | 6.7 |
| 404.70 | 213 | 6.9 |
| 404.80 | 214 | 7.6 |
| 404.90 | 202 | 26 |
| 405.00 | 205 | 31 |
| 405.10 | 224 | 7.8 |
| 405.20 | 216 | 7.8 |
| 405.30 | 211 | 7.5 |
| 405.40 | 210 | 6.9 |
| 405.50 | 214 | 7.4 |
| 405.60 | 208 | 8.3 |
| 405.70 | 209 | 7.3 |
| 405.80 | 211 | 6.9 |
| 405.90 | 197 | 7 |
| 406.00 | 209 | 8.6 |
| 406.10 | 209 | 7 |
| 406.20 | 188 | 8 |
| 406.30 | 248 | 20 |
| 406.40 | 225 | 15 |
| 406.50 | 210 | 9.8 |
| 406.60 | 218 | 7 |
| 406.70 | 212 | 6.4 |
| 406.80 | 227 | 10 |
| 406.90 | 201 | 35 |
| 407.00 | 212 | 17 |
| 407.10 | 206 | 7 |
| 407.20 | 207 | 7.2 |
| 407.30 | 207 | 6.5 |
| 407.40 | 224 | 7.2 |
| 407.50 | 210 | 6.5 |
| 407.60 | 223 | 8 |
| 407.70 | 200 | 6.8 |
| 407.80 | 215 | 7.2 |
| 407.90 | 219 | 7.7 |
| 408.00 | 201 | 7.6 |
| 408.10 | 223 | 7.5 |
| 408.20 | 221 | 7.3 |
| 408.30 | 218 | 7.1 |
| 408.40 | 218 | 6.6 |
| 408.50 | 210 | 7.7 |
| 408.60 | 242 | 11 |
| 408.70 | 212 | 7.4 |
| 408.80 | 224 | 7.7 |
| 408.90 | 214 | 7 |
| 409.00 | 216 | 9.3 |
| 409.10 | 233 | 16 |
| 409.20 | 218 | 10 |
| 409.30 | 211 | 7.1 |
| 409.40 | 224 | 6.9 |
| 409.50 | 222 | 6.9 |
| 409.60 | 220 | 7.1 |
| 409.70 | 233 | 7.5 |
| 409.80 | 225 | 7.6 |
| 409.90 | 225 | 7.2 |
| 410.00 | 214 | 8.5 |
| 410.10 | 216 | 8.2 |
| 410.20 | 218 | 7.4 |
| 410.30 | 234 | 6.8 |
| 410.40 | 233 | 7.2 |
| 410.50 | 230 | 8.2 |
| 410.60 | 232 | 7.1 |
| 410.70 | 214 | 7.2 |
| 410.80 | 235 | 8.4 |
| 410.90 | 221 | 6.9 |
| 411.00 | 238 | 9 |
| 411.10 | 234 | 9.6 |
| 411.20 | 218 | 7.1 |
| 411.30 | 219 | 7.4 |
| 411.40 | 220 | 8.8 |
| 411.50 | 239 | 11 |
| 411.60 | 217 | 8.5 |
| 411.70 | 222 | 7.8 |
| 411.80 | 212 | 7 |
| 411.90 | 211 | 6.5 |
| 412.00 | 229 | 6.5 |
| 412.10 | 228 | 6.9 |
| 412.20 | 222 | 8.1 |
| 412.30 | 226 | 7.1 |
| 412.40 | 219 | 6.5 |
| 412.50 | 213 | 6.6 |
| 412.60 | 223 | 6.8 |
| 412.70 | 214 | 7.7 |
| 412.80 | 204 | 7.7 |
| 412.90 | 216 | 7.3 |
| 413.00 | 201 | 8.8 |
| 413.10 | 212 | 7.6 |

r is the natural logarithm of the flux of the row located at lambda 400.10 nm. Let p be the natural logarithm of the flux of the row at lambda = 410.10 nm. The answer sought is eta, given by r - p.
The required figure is 0.02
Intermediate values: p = 5.38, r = 5.40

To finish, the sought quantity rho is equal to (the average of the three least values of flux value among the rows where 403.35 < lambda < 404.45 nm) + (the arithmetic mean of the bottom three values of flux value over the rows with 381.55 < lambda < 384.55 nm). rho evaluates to 442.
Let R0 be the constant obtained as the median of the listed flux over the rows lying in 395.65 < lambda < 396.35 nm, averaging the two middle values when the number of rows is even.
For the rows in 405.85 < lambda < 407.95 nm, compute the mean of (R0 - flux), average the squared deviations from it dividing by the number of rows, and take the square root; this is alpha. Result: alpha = 12.4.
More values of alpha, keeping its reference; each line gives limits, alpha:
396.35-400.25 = 10.8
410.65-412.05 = 9.3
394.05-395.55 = 7.0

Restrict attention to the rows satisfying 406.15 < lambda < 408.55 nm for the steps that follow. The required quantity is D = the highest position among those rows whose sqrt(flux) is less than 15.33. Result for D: 408.50 nm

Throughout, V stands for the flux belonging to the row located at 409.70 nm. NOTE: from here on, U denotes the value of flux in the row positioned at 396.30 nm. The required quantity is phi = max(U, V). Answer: 241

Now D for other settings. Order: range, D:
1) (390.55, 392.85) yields 392.60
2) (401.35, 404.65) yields 404.60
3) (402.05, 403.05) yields 403.00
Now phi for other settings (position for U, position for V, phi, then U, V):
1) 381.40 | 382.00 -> 265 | 265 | 265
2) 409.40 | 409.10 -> 233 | 224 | 233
